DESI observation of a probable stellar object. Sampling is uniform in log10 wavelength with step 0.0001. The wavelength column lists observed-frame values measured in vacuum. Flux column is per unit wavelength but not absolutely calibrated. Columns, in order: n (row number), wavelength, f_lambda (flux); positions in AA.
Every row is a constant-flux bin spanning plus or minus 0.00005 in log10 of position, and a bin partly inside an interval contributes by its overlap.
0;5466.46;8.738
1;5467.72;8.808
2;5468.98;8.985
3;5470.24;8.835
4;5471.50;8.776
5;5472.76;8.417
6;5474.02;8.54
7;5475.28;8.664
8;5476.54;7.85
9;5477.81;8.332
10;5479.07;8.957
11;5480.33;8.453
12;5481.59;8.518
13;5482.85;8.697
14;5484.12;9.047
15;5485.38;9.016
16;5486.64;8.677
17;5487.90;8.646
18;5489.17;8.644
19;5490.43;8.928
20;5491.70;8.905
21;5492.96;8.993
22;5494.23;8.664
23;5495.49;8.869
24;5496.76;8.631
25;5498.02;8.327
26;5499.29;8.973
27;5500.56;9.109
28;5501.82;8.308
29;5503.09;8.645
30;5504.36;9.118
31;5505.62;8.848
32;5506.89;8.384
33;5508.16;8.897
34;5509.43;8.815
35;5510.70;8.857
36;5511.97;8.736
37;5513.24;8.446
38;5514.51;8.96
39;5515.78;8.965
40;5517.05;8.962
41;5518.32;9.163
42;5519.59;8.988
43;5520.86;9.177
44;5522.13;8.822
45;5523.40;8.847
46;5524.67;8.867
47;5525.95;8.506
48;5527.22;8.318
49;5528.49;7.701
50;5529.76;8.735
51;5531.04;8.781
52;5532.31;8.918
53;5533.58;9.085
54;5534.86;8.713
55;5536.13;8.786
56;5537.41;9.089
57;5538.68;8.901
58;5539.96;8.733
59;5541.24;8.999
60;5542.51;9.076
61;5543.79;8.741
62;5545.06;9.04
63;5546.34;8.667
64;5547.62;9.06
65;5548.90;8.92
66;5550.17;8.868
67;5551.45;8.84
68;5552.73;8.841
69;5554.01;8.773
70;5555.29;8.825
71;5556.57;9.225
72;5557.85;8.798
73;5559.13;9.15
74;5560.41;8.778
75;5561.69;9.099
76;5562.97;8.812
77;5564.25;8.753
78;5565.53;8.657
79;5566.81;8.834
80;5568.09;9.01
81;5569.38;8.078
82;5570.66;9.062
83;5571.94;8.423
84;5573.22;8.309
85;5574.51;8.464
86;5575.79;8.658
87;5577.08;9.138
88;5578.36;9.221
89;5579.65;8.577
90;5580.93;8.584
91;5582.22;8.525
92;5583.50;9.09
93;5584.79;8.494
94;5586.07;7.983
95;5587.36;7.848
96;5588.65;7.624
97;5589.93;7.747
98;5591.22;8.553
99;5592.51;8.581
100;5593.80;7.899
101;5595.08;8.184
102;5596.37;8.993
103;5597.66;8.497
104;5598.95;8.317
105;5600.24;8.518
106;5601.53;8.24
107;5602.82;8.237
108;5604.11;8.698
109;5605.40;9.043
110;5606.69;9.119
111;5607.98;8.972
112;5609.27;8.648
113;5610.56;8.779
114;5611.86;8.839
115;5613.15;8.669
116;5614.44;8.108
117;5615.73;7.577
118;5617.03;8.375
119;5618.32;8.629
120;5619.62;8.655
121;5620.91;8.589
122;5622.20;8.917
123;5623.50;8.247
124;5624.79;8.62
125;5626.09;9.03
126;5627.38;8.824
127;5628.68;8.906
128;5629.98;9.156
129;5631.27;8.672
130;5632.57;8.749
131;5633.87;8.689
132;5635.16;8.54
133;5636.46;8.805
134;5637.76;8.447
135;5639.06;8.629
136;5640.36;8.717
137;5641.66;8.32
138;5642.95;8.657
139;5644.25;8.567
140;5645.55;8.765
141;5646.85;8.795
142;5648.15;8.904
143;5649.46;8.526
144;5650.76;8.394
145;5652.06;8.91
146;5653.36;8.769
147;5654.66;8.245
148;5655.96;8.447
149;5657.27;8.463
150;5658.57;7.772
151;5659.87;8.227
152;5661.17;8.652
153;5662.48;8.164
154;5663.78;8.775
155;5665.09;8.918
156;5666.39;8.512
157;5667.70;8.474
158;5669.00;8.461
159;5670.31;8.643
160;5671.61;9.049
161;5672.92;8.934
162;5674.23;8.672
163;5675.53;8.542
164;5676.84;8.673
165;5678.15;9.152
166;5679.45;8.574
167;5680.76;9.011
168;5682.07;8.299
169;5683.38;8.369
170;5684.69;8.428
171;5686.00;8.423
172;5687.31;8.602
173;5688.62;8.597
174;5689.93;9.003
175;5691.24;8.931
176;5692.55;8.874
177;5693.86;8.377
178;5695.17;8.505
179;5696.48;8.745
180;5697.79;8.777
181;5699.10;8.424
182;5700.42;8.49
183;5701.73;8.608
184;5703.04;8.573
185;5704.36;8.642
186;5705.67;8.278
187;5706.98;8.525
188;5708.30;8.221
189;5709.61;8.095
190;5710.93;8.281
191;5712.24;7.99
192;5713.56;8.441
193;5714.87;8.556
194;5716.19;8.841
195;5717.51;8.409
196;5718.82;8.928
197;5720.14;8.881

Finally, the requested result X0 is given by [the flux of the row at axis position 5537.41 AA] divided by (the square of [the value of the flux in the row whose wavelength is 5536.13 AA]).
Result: 0.118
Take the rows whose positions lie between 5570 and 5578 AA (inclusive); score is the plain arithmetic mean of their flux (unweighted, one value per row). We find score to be 8.68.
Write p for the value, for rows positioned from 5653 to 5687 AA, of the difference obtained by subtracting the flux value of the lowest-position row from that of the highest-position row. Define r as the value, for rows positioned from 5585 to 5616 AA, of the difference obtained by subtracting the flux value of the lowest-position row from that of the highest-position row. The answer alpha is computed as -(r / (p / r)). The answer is 0.5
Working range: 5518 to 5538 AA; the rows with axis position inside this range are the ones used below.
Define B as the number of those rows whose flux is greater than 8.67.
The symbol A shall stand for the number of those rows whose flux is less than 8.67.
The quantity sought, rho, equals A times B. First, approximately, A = 3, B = 13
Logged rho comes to 39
